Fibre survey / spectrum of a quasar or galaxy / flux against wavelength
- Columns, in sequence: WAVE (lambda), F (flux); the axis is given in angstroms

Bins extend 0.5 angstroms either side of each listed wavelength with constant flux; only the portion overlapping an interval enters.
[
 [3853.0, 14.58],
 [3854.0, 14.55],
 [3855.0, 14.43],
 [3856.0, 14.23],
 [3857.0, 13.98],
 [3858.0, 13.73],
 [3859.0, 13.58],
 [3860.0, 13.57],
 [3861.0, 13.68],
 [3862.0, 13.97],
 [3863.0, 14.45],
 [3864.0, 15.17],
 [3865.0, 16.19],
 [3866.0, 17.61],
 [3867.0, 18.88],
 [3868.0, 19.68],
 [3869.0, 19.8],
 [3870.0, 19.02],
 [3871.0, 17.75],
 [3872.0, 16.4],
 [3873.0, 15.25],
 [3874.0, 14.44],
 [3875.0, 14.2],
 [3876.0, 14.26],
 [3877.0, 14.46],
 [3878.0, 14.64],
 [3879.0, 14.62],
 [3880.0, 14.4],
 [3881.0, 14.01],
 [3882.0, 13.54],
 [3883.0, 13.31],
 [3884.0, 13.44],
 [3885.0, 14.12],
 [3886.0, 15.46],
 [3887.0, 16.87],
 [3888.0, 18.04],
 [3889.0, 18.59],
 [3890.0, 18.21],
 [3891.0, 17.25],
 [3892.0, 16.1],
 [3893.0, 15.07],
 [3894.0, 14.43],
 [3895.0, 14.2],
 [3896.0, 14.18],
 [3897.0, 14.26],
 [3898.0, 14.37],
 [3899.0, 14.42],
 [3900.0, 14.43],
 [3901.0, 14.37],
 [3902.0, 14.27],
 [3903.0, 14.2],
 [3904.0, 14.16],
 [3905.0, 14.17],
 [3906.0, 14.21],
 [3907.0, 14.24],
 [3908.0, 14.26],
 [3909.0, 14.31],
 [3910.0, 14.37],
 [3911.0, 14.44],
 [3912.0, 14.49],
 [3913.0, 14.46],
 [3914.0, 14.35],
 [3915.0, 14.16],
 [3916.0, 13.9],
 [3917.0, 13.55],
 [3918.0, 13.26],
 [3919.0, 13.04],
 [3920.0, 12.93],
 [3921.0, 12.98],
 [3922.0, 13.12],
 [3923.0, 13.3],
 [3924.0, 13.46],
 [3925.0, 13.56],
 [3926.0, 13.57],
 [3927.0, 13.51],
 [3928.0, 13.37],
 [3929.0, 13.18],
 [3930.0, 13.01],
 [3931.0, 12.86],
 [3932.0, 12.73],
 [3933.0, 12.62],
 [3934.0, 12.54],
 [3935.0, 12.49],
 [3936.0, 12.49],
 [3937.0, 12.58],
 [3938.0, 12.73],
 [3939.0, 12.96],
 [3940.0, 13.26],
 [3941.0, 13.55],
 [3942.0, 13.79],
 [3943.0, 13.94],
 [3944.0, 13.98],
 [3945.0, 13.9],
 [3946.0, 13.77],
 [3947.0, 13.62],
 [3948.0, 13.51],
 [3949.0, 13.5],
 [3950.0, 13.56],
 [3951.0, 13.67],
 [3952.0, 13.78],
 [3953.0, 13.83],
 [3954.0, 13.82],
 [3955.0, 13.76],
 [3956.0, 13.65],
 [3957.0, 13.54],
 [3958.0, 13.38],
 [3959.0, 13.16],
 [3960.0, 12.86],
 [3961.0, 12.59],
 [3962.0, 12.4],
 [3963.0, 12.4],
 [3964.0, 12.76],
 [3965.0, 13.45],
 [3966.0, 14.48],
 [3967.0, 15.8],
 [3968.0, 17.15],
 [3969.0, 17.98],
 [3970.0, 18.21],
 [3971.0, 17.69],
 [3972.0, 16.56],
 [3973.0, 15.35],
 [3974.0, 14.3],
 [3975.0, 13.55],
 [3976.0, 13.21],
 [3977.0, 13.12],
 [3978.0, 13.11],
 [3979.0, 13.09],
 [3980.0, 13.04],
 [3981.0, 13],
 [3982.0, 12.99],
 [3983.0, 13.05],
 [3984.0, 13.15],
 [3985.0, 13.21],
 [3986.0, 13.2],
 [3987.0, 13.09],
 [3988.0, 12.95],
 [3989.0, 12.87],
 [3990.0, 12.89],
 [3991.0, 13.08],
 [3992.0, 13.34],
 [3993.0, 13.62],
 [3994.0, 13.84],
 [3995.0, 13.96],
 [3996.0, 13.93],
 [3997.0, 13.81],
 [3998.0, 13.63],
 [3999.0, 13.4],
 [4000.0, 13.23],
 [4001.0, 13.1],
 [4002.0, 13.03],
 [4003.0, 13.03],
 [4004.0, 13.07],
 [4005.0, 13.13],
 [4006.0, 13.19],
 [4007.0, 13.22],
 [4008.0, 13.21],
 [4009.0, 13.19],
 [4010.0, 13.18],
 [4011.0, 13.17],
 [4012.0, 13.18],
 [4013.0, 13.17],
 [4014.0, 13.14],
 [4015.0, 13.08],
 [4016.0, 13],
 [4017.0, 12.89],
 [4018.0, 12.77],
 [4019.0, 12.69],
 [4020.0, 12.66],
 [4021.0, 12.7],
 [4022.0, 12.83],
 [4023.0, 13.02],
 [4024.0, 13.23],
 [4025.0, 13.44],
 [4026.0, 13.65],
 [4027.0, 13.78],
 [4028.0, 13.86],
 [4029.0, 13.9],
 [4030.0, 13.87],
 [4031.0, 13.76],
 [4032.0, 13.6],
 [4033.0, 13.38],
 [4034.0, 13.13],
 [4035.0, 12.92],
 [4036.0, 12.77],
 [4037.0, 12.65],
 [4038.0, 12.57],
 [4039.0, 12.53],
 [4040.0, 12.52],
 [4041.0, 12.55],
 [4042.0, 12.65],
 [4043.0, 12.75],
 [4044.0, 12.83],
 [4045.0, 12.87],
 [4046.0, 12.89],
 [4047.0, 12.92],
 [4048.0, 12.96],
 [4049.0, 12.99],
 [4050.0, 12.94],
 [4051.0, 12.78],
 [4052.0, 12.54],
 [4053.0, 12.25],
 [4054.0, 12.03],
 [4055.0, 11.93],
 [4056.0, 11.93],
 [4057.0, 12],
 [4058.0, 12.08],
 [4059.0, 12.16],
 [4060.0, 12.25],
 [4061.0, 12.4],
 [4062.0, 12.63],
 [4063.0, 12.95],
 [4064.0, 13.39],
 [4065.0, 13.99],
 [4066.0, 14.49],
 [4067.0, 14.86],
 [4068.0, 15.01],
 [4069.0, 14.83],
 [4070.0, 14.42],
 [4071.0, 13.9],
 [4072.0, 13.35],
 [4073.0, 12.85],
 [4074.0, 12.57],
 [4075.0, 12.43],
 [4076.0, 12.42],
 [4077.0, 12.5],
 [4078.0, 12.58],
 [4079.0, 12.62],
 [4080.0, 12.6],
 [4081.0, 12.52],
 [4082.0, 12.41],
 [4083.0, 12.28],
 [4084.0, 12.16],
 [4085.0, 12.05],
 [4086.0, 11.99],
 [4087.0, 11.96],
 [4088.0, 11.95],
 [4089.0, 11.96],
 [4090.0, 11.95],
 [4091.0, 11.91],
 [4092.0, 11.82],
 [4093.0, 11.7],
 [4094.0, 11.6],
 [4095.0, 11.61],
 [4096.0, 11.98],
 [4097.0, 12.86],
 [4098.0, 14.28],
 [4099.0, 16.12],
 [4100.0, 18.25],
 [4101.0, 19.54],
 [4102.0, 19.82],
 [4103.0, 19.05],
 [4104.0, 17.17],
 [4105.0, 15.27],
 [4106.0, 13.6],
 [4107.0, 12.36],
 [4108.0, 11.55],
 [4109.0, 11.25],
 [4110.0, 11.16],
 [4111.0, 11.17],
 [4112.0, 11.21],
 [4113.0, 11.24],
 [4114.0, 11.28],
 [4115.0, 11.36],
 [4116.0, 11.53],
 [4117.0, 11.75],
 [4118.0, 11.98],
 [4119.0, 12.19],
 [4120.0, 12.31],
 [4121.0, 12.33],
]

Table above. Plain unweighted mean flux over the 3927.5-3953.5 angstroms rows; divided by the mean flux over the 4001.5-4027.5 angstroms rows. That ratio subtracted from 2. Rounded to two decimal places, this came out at 0.99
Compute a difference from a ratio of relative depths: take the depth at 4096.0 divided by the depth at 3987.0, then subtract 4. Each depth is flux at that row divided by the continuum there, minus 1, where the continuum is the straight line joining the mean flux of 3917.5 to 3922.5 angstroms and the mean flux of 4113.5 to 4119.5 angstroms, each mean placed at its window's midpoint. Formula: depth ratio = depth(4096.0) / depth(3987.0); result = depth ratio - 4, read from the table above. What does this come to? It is -3.7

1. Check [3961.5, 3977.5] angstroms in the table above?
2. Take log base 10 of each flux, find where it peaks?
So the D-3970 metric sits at 3970.0 angstroms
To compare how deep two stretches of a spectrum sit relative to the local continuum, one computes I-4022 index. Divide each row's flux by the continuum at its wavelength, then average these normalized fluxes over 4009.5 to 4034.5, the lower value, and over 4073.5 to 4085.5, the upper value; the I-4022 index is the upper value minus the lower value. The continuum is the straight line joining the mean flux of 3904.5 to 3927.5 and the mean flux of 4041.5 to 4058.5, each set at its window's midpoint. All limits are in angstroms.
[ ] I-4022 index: -0.02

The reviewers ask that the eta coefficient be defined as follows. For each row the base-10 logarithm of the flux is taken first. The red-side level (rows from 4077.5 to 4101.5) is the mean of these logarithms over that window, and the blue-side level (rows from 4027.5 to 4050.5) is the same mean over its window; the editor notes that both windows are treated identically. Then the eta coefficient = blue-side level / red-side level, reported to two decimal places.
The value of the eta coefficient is 1.01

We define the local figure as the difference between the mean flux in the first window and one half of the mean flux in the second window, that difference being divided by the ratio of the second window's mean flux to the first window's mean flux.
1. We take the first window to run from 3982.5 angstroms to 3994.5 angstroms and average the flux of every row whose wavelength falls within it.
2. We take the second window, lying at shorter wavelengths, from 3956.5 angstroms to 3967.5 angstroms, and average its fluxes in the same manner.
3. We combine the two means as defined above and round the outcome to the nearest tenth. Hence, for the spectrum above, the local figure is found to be 6.4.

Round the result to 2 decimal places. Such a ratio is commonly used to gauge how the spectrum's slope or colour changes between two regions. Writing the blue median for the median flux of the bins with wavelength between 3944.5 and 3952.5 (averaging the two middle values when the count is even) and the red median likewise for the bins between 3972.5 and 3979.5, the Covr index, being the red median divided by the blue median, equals 0.97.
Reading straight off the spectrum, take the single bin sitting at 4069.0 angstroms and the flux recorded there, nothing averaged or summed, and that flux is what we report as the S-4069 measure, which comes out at 14.83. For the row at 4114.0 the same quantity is 11.28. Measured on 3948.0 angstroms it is 13.51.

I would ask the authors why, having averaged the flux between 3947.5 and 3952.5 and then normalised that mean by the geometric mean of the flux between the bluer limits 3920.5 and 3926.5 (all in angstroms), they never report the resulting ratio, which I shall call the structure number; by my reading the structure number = 1.02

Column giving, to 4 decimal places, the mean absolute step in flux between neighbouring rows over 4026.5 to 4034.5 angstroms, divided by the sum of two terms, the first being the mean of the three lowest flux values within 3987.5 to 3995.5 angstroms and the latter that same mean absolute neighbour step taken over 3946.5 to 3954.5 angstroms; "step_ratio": 0.0098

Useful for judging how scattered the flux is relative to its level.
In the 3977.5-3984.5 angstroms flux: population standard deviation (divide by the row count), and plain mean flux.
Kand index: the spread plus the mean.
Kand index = 13.1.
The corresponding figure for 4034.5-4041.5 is 12.8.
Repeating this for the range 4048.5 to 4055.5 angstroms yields 12.9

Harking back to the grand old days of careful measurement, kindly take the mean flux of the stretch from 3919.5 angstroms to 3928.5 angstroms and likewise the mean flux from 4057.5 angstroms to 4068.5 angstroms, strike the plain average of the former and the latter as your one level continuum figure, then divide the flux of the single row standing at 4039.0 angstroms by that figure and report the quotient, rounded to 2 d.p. 0.94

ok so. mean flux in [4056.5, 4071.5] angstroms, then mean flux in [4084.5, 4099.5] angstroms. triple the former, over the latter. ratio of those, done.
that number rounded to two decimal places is 3.25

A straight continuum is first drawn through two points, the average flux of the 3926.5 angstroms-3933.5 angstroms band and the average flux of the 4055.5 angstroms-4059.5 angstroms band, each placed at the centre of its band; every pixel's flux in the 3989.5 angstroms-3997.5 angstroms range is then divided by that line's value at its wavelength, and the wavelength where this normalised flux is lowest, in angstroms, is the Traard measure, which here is 3990.0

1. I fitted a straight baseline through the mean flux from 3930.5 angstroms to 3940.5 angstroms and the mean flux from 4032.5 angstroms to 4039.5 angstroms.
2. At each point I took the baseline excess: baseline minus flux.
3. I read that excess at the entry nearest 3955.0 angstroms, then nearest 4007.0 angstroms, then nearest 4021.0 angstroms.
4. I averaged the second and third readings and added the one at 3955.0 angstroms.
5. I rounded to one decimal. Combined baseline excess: -1.1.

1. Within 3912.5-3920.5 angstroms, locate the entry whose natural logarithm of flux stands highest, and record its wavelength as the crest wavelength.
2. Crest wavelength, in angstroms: 3913.0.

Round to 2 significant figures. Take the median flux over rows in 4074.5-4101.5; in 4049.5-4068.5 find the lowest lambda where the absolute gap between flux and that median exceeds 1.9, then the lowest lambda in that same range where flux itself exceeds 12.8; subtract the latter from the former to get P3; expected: 16 angstroms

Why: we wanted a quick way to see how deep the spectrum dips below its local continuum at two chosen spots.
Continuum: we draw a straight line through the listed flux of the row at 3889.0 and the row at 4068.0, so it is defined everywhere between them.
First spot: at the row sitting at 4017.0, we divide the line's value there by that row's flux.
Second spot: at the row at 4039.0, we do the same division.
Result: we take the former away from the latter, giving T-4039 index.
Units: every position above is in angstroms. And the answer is 0.00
